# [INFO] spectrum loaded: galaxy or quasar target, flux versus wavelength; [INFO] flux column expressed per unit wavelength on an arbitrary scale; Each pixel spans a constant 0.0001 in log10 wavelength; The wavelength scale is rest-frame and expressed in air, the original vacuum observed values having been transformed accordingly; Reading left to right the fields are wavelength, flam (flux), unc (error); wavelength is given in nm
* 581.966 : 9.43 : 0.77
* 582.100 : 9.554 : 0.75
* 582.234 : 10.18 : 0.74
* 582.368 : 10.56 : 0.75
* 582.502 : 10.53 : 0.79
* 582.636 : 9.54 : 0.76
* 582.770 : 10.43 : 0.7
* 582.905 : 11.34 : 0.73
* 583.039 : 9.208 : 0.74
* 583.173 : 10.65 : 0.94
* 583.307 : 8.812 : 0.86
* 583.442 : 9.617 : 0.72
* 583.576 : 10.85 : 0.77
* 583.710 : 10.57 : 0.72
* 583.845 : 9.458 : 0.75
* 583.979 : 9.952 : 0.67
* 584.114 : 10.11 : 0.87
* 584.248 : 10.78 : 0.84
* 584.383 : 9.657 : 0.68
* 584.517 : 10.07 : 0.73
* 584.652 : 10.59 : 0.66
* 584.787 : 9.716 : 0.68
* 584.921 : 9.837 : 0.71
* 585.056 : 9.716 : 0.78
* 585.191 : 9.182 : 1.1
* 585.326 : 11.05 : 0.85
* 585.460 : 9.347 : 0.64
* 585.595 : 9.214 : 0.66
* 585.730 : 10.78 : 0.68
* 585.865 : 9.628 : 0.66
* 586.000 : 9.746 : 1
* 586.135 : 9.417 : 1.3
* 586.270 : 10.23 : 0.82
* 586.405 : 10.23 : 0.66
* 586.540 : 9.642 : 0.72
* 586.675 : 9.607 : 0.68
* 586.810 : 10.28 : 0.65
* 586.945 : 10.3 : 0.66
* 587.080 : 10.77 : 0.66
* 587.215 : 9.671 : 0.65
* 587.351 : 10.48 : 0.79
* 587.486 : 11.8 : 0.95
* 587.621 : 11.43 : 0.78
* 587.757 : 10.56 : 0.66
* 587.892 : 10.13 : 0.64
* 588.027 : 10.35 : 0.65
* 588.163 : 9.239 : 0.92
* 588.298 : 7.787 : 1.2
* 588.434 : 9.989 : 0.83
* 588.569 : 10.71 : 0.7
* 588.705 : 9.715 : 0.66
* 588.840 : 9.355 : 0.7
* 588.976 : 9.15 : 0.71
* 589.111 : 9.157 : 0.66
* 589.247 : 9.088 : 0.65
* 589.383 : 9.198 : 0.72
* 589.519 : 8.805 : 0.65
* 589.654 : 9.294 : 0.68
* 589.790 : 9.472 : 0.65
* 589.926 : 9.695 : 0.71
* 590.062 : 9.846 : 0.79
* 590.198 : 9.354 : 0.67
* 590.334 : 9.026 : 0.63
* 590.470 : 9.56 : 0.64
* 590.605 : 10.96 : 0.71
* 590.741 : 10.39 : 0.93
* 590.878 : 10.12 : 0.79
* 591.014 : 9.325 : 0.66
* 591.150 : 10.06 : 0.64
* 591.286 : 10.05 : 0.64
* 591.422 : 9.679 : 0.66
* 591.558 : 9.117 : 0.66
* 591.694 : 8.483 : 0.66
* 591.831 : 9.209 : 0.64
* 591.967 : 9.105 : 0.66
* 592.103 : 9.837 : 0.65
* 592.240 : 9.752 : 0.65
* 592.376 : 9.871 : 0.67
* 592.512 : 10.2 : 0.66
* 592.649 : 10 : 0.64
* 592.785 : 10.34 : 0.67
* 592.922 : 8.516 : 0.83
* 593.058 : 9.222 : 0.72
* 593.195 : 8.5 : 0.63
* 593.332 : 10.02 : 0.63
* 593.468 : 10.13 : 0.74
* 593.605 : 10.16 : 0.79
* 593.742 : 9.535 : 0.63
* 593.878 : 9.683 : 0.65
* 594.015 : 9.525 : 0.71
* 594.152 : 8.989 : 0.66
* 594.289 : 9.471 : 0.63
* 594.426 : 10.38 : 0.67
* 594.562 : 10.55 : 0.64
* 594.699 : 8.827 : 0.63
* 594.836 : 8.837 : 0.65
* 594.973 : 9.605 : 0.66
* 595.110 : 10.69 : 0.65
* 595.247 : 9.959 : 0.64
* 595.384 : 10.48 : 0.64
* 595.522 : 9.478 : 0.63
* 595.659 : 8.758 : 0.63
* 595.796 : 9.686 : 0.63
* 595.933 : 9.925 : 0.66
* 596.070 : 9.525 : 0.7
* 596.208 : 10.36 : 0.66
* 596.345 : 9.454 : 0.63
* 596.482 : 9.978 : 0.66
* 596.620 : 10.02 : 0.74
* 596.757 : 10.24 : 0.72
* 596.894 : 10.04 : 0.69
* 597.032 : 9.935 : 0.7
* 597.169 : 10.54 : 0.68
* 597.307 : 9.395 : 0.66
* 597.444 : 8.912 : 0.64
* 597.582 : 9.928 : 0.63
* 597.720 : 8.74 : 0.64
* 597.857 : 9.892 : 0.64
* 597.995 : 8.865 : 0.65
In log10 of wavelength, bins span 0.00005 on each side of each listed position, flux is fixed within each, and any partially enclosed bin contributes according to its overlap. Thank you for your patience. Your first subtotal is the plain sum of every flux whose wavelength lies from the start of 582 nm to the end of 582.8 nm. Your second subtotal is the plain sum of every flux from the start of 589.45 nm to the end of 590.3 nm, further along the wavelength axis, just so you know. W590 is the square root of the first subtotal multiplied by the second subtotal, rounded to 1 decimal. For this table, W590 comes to 58.6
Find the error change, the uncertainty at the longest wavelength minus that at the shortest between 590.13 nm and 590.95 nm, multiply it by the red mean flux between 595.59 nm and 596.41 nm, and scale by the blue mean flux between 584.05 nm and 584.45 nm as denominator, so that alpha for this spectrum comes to 0.11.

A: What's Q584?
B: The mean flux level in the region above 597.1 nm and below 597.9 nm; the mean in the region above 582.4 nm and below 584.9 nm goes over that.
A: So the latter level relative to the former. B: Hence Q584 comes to 1.06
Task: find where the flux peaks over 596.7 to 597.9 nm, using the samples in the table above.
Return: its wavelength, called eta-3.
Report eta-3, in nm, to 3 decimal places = 597.169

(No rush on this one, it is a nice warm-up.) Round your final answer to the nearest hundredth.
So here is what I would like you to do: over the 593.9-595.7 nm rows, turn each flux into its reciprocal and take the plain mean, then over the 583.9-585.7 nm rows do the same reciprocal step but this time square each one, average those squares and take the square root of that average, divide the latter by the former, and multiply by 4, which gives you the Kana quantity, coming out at 3.89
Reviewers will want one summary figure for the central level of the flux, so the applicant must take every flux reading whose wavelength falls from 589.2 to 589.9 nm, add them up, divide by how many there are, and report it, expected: 9.2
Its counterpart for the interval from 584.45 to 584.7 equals 10.3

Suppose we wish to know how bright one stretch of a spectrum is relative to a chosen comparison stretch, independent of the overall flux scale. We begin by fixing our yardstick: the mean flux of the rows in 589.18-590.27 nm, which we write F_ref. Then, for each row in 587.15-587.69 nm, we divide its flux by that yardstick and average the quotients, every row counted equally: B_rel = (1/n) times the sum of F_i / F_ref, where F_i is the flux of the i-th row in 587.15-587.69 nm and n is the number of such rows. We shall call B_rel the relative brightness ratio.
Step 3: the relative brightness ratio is 1.16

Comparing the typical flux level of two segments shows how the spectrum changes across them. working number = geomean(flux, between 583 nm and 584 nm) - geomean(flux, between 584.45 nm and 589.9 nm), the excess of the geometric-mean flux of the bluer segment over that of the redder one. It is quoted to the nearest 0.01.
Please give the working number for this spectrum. 0.03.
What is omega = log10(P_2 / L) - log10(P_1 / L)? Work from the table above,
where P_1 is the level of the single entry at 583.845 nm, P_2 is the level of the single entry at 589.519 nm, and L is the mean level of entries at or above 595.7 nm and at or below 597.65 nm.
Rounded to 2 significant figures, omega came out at -0.031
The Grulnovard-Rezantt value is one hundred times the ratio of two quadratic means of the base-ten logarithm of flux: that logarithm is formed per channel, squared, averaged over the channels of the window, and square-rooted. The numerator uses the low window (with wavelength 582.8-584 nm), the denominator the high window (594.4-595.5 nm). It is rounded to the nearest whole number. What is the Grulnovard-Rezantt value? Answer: 101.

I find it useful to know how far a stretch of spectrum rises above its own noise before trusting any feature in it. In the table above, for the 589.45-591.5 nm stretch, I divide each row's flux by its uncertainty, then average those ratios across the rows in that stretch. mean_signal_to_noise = 14.1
